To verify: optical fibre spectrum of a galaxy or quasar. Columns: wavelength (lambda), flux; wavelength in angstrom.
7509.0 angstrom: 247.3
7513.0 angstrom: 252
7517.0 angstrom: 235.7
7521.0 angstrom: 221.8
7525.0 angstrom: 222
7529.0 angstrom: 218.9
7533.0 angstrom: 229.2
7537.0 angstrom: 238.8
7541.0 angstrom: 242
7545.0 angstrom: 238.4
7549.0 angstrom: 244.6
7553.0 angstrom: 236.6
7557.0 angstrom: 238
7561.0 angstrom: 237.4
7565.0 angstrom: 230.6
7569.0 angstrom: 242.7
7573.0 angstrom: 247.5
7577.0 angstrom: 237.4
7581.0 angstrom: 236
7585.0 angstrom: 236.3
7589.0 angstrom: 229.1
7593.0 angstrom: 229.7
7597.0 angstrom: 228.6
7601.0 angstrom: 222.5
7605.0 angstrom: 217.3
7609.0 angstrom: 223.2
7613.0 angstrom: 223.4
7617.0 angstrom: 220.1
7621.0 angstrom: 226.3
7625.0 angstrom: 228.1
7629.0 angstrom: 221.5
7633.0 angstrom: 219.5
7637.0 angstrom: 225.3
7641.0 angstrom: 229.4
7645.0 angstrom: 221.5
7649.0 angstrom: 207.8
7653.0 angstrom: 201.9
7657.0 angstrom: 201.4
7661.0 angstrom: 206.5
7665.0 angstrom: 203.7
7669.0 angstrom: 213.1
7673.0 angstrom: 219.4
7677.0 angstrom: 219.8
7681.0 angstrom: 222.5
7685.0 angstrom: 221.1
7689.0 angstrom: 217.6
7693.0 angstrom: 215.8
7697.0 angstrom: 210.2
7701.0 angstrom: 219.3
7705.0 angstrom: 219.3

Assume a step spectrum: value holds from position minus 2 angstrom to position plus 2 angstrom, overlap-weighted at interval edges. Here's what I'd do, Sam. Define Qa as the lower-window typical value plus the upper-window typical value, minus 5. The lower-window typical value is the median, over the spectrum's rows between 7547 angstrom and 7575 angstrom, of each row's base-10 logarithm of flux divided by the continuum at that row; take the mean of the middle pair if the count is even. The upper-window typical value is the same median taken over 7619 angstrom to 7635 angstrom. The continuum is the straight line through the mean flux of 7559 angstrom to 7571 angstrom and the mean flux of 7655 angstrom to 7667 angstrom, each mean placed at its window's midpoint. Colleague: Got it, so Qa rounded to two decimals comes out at -4.99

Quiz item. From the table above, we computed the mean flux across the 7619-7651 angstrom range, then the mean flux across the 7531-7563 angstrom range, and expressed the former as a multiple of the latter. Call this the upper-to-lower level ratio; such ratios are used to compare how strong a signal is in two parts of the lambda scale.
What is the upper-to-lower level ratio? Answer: 0.93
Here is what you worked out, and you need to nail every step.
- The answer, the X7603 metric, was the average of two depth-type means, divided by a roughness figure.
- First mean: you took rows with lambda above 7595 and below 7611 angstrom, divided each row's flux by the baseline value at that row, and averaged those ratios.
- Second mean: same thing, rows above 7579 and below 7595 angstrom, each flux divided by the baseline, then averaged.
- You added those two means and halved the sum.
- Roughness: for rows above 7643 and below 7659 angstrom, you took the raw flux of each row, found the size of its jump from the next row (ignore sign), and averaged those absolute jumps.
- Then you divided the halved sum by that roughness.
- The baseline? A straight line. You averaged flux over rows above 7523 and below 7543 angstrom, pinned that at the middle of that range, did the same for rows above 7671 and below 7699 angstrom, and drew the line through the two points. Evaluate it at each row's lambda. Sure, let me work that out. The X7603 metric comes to 0.15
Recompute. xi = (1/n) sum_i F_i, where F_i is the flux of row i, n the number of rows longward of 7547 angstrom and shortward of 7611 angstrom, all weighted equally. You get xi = 234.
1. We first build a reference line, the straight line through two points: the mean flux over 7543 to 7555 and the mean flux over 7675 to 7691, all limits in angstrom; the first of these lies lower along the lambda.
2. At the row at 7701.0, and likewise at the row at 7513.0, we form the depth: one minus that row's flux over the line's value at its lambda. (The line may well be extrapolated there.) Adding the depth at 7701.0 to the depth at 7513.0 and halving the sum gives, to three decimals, -0.018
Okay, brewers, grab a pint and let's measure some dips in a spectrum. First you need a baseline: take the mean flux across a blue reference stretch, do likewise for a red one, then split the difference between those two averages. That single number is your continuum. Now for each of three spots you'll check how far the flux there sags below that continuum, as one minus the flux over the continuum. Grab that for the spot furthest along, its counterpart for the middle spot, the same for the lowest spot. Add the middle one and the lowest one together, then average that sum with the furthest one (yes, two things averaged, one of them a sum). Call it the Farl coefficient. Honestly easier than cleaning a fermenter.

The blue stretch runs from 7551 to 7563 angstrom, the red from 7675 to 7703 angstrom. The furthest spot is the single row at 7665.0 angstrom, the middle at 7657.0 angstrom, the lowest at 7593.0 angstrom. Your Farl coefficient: 0.11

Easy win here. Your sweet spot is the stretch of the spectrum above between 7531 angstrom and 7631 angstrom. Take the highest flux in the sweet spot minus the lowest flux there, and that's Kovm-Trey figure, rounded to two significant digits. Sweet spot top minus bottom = 30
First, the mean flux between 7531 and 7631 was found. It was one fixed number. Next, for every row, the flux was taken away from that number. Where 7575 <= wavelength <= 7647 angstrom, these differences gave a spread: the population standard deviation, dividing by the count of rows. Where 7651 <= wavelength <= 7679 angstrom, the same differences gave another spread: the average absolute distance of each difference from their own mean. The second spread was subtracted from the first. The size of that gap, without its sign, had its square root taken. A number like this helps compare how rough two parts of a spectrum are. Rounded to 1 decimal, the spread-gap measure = 1.1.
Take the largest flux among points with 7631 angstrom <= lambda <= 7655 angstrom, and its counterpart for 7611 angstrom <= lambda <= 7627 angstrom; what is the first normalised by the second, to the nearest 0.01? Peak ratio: 1.01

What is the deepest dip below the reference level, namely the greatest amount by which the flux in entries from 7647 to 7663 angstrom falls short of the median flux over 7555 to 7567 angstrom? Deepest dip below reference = 36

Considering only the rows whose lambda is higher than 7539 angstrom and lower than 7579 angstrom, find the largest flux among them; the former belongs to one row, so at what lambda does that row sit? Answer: 7573.0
